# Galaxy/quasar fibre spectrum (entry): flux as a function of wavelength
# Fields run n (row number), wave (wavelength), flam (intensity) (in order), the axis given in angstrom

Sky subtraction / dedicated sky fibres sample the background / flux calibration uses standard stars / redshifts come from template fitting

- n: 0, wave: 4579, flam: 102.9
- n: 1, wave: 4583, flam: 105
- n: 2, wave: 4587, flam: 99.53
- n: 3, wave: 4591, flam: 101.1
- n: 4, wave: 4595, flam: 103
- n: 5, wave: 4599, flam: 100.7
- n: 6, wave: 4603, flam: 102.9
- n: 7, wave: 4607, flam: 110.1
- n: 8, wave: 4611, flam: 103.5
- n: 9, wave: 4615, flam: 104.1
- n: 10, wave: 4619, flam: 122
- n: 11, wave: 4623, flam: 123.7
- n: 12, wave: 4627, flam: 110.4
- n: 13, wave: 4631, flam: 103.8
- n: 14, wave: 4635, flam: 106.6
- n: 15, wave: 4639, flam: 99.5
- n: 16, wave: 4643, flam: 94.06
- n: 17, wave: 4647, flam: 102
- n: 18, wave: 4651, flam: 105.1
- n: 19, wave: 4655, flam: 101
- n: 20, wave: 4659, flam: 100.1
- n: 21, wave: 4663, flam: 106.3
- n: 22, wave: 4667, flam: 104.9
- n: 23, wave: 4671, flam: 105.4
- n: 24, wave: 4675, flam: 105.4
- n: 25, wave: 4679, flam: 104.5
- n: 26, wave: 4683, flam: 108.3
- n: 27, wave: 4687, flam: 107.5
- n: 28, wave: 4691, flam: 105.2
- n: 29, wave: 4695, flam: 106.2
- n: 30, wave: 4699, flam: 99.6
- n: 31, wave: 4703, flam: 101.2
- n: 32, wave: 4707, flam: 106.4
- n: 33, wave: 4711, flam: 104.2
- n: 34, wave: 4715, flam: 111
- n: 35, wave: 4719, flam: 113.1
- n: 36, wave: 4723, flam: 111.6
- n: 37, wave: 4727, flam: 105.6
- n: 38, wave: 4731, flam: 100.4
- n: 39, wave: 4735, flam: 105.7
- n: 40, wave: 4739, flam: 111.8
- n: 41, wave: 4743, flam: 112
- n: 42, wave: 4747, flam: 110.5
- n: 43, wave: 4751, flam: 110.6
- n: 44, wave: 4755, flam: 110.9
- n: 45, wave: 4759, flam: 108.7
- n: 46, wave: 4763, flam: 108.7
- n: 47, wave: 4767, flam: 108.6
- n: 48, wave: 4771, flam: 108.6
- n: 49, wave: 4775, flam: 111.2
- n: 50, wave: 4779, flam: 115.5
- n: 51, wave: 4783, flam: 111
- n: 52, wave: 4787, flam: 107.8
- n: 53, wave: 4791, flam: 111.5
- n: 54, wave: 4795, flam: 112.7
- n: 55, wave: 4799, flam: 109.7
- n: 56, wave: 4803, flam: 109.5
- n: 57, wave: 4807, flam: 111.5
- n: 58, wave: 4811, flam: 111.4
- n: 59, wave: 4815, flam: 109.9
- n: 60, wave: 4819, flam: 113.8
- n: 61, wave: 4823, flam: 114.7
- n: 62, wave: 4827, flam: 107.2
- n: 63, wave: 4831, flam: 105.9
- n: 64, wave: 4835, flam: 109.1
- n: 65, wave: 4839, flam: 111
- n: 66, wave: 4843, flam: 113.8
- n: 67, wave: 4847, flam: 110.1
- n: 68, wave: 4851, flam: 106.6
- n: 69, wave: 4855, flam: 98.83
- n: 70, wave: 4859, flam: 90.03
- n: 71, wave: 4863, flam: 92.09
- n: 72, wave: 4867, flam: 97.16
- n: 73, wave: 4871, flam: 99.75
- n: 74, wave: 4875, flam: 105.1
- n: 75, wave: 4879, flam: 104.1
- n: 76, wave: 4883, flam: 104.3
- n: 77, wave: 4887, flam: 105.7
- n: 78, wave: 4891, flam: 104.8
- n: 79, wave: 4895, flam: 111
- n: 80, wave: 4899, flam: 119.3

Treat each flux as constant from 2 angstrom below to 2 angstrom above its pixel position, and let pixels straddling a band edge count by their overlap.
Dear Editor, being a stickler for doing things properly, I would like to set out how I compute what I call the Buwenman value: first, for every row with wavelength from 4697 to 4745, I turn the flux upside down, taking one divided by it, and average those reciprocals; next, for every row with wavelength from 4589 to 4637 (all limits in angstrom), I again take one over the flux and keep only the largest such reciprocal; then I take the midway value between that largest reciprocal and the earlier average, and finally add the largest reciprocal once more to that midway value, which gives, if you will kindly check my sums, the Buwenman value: 0.0196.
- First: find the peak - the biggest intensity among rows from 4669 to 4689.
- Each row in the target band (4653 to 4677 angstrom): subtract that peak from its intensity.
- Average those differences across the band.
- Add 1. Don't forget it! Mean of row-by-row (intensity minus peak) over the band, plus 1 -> -3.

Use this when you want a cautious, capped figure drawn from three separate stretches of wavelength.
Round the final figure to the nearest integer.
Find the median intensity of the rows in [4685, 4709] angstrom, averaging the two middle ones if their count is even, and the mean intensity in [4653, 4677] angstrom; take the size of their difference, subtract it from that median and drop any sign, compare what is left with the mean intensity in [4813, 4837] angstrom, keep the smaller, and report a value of 104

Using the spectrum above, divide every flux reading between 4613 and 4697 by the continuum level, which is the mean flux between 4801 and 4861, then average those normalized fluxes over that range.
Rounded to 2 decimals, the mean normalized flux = 0.98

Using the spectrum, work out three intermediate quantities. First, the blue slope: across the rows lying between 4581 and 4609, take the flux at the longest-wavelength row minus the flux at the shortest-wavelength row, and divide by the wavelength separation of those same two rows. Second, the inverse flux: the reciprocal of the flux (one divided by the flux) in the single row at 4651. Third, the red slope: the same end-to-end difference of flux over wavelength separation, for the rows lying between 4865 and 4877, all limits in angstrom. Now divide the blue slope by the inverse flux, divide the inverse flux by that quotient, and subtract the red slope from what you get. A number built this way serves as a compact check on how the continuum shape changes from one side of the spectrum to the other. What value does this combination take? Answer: -1.0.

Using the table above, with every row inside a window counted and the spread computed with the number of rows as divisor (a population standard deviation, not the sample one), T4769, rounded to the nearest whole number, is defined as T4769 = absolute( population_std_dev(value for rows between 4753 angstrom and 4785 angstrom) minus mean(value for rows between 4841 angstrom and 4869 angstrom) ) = 99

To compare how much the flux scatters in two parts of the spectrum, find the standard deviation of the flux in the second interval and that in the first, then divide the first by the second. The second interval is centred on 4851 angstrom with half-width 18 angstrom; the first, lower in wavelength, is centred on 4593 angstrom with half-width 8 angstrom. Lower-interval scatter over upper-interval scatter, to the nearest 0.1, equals 0.2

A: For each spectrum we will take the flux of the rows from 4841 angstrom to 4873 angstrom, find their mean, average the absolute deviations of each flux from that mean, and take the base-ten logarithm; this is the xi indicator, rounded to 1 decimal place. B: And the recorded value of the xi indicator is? 0.8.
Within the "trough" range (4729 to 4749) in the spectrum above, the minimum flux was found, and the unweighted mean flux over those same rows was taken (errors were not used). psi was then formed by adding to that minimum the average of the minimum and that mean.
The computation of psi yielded 205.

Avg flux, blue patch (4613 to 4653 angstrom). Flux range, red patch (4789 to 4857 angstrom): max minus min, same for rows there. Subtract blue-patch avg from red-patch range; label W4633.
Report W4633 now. -91.3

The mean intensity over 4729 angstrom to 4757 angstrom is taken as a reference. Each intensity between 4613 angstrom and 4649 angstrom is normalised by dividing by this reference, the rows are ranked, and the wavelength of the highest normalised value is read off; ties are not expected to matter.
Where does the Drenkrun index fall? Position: 4623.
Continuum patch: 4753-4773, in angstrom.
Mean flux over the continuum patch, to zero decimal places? 109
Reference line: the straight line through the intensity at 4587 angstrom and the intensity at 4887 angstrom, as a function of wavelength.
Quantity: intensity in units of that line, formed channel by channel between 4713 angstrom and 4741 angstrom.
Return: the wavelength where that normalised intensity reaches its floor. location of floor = 4731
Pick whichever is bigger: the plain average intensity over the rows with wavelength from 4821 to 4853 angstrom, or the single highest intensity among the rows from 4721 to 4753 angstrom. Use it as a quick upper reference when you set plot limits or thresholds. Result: 112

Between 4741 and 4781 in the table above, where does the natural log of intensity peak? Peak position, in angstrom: 4779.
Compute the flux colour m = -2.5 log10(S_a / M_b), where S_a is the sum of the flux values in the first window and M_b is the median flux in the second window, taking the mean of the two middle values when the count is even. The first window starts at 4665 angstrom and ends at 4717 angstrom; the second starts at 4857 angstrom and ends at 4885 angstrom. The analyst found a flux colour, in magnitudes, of -2.84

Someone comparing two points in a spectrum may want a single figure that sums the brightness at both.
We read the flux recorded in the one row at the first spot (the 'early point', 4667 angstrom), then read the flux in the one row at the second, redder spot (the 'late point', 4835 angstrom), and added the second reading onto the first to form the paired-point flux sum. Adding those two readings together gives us 214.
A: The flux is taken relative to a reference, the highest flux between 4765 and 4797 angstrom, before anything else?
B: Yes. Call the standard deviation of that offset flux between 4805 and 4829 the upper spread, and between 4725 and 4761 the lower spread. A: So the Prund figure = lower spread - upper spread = 1.2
